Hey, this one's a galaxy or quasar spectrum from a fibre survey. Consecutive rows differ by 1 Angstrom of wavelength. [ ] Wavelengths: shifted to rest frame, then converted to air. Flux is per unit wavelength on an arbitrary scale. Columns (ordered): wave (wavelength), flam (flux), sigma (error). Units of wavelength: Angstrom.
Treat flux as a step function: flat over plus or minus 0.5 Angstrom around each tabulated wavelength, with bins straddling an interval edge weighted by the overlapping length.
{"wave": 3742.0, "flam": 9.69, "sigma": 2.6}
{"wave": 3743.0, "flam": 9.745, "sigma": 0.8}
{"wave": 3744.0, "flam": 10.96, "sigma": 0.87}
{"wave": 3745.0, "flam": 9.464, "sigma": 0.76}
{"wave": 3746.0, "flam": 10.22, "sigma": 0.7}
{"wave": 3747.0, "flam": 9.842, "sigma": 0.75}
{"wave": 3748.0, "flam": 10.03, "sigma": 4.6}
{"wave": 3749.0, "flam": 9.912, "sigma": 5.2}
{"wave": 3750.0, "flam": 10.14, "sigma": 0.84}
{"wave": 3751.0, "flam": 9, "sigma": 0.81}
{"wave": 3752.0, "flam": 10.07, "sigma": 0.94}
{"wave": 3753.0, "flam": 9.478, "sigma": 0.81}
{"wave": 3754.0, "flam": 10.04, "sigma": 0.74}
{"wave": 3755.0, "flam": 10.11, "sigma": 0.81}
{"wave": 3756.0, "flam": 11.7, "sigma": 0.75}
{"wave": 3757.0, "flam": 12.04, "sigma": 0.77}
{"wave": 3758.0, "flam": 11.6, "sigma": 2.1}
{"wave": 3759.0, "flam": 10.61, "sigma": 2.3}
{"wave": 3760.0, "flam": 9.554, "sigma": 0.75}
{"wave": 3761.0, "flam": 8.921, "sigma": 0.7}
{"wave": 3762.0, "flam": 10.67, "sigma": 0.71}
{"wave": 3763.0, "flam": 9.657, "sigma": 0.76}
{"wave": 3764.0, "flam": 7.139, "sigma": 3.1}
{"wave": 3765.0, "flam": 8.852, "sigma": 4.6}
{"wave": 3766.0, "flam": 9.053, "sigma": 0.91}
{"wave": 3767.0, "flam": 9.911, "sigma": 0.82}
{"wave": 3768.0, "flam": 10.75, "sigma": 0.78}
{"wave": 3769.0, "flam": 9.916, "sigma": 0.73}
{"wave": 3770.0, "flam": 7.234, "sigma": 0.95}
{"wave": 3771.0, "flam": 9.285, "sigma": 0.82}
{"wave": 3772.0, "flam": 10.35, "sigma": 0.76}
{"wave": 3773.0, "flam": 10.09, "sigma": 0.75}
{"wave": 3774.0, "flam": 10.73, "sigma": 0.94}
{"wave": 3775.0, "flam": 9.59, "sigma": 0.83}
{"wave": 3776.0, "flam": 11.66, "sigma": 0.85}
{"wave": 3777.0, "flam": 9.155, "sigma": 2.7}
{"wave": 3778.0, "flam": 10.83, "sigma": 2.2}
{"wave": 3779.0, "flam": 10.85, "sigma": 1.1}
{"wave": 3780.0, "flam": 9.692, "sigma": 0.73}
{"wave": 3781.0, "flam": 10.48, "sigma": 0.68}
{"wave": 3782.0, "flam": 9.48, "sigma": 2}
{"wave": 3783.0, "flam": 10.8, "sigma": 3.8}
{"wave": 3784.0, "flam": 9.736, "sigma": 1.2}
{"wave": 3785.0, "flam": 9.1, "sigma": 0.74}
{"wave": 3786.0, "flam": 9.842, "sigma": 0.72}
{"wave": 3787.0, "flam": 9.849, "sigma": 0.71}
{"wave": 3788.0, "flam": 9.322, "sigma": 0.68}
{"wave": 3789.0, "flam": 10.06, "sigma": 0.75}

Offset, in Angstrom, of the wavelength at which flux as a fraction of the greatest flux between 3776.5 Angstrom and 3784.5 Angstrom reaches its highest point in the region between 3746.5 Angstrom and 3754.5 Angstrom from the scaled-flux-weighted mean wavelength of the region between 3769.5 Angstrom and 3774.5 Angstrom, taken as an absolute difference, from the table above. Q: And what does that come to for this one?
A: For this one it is 22.2 Angstrom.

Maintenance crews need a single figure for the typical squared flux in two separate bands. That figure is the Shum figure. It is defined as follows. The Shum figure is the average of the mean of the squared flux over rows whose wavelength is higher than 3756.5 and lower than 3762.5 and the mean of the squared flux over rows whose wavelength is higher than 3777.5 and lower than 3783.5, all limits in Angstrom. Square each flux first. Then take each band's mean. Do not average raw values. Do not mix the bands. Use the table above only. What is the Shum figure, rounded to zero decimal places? 110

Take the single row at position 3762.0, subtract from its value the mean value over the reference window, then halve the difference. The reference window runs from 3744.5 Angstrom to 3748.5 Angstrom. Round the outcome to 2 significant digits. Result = 0.39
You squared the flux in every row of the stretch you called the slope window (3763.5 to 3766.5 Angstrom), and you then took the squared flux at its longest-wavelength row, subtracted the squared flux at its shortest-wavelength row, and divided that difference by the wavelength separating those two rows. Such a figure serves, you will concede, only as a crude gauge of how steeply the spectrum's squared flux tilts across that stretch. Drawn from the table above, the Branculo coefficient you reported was 15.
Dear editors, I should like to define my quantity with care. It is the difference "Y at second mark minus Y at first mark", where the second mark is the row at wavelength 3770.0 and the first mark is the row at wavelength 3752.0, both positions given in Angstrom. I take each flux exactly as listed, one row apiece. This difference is -2.8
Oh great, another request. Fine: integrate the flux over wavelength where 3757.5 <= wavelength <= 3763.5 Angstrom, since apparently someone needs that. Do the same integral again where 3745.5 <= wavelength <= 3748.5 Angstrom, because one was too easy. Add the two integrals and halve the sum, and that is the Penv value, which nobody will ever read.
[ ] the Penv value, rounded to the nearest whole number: 46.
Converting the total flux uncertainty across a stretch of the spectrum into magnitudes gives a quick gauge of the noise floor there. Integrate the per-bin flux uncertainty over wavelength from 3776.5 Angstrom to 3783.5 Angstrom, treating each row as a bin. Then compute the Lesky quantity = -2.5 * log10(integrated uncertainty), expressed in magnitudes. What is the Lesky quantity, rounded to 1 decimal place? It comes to -2.8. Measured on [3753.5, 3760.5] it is -2.3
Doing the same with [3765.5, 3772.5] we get -1.9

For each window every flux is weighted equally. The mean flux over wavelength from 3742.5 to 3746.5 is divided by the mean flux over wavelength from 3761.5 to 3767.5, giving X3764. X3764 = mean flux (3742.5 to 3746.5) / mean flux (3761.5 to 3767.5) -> 1.10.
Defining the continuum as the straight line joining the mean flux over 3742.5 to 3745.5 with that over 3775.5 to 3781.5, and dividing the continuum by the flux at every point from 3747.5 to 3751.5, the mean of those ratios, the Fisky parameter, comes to 1.04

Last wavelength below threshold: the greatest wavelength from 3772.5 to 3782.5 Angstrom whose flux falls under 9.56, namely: 3782.0 Angstrom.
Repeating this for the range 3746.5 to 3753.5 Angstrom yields 3753.0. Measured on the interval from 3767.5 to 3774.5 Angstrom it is 3771.0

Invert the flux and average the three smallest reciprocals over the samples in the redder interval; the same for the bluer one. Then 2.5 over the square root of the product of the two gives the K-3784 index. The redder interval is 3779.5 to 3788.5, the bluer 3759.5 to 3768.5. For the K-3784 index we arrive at 26.0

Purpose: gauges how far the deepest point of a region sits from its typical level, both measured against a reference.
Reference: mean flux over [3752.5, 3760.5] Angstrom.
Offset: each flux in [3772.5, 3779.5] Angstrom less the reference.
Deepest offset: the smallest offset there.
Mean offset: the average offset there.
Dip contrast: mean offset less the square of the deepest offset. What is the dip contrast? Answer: -2.4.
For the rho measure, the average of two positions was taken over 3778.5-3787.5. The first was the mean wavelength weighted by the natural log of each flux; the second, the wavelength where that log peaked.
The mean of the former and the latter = 3781.0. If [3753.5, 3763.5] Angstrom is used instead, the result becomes 3757.7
